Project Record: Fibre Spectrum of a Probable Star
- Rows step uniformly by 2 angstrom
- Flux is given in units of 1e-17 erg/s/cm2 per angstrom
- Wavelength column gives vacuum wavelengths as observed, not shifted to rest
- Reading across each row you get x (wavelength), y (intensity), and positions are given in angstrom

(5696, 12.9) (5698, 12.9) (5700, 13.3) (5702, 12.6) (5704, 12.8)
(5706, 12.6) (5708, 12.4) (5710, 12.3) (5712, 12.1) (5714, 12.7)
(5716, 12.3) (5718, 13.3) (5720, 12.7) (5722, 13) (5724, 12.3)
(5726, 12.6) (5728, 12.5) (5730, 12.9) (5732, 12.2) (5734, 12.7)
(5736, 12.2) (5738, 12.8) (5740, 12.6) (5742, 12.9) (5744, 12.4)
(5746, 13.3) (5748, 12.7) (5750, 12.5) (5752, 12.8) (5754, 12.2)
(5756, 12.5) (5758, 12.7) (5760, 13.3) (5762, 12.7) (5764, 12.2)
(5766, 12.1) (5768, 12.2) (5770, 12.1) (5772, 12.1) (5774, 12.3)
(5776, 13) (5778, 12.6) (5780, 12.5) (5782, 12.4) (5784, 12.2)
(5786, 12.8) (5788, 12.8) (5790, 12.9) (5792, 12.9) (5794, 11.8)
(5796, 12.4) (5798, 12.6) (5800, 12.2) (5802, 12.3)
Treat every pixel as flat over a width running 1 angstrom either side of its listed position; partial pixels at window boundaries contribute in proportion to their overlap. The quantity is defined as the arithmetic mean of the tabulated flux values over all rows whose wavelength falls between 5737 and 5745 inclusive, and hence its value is 12.7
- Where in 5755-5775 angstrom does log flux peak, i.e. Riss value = 5760 angstrom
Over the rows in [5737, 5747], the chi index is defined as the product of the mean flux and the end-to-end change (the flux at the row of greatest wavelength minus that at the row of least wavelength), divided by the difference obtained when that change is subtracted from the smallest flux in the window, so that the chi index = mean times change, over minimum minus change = 0.54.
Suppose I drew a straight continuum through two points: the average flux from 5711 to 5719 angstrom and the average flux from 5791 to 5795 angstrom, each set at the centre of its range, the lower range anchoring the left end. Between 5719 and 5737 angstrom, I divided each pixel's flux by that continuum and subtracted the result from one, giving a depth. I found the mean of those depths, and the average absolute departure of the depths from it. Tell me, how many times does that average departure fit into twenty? 1085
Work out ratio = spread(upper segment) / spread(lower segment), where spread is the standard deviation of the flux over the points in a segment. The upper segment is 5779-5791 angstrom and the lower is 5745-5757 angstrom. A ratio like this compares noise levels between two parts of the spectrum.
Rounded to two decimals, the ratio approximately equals 0.74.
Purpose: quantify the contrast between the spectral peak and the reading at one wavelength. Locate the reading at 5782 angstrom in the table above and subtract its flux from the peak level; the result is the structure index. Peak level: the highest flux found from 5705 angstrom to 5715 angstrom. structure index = 0.30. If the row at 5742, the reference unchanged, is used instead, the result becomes -0.20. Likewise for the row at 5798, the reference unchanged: 0.10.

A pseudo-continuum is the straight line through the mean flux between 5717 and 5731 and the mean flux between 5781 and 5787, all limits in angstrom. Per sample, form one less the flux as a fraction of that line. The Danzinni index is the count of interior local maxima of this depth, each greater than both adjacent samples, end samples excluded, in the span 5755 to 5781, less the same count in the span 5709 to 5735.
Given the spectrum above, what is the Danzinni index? -4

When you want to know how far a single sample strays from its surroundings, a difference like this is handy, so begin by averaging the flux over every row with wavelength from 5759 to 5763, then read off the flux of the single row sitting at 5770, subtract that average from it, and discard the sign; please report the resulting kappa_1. 0.90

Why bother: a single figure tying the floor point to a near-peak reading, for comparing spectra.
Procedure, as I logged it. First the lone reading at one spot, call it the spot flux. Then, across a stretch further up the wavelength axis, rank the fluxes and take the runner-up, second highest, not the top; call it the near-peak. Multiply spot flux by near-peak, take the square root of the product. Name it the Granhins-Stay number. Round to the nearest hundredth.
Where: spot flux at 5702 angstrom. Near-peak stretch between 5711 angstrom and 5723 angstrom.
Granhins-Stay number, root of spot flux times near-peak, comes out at 12.80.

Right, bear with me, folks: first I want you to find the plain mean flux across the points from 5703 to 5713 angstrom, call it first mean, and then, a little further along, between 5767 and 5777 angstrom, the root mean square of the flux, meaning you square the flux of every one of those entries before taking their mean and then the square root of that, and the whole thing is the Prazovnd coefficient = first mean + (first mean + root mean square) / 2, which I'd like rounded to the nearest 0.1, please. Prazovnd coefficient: 24.8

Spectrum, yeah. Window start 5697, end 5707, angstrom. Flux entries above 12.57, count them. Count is 5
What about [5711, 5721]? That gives 3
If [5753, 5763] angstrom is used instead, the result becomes 3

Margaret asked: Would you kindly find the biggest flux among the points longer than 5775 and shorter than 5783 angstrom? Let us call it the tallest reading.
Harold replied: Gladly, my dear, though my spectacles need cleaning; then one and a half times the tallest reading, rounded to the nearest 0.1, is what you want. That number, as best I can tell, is 19.5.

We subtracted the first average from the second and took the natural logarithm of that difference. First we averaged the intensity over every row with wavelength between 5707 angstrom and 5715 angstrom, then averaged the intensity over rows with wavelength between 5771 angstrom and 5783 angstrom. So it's -2.2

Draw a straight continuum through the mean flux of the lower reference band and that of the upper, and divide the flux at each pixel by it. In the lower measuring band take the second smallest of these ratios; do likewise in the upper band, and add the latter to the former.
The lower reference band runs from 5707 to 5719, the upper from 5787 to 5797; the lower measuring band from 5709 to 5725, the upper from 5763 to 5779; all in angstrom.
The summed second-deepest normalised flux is 1.947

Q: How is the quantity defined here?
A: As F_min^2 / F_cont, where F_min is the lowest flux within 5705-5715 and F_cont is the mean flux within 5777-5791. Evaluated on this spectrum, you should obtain 11.6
